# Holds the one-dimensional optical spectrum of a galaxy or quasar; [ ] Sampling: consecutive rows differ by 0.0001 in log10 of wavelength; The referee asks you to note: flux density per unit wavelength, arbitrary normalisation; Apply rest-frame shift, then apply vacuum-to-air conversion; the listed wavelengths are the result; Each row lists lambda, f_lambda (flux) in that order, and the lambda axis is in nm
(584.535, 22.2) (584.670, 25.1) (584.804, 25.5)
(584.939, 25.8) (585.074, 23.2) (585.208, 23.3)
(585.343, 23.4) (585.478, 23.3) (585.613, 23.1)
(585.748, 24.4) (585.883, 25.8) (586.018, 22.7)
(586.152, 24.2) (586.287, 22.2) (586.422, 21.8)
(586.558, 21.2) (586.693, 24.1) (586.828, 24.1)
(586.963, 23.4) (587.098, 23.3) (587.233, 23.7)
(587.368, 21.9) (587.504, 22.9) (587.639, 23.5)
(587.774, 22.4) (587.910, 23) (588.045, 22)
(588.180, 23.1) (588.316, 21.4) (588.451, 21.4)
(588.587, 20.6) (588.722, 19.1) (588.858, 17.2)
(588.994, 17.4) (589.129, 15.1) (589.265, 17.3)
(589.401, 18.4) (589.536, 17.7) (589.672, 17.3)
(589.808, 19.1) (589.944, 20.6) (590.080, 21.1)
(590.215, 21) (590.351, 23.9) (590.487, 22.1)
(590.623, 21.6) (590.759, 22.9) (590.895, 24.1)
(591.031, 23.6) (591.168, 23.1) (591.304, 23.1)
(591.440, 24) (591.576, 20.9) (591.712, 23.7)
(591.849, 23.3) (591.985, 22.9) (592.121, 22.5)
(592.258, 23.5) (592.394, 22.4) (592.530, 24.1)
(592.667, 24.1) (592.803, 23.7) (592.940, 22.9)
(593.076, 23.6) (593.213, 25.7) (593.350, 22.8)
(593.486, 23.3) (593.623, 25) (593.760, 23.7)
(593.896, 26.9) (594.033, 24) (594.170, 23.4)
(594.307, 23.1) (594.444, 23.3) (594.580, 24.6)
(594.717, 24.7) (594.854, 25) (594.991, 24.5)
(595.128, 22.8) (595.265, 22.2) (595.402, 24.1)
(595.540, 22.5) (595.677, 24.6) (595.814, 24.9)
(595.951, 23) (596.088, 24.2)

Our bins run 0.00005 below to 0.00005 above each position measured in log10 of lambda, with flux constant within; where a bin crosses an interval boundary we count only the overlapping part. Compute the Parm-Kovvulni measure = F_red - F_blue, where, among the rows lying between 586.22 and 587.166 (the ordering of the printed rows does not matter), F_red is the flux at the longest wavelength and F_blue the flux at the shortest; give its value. 1.1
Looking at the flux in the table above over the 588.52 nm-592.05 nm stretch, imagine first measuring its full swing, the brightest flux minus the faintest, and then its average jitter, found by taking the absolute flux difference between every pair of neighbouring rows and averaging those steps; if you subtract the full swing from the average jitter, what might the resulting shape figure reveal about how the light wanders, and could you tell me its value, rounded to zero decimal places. -8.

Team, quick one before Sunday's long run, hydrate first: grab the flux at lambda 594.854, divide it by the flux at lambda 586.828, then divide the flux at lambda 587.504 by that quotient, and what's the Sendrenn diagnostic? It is 22.1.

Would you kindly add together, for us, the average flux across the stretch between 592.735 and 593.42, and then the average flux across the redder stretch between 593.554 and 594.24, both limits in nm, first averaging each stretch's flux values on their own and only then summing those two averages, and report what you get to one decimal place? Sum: 48.3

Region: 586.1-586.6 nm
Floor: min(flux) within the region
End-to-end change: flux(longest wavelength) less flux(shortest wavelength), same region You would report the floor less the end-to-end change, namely 24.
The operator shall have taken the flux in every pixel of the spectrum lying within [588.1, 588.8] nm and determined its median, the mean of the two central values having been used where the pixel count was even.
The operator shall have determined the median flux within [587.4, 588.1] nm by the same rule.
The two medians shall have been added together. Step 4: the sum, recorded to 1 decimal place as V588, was 44.3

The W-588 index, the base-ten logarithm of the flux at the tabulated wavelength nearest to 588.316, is 1.33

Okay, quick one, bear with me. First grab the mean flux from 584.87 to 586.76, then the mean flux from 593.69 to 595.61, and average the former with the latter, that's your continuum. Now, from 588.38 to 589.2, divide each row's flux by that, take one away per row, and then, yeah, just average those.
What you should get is -0.220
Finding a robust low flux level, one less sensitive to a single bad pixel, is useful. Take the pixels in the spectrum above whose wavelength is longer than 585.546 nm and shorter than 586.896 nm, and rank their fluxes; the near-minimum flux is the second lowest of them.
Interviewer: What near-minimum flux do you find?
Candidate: 21.8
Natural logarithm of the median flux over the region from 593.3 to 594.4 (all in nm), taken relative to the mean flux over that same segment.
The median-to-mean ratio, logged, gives -0.020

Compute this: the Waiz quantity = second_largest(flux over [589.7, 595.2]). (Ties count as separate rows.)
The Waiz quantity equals 25.7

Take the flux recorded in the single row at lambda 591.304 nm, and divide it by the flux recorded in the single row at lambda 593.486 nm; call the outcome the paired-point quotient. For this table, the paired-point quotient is 0.99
